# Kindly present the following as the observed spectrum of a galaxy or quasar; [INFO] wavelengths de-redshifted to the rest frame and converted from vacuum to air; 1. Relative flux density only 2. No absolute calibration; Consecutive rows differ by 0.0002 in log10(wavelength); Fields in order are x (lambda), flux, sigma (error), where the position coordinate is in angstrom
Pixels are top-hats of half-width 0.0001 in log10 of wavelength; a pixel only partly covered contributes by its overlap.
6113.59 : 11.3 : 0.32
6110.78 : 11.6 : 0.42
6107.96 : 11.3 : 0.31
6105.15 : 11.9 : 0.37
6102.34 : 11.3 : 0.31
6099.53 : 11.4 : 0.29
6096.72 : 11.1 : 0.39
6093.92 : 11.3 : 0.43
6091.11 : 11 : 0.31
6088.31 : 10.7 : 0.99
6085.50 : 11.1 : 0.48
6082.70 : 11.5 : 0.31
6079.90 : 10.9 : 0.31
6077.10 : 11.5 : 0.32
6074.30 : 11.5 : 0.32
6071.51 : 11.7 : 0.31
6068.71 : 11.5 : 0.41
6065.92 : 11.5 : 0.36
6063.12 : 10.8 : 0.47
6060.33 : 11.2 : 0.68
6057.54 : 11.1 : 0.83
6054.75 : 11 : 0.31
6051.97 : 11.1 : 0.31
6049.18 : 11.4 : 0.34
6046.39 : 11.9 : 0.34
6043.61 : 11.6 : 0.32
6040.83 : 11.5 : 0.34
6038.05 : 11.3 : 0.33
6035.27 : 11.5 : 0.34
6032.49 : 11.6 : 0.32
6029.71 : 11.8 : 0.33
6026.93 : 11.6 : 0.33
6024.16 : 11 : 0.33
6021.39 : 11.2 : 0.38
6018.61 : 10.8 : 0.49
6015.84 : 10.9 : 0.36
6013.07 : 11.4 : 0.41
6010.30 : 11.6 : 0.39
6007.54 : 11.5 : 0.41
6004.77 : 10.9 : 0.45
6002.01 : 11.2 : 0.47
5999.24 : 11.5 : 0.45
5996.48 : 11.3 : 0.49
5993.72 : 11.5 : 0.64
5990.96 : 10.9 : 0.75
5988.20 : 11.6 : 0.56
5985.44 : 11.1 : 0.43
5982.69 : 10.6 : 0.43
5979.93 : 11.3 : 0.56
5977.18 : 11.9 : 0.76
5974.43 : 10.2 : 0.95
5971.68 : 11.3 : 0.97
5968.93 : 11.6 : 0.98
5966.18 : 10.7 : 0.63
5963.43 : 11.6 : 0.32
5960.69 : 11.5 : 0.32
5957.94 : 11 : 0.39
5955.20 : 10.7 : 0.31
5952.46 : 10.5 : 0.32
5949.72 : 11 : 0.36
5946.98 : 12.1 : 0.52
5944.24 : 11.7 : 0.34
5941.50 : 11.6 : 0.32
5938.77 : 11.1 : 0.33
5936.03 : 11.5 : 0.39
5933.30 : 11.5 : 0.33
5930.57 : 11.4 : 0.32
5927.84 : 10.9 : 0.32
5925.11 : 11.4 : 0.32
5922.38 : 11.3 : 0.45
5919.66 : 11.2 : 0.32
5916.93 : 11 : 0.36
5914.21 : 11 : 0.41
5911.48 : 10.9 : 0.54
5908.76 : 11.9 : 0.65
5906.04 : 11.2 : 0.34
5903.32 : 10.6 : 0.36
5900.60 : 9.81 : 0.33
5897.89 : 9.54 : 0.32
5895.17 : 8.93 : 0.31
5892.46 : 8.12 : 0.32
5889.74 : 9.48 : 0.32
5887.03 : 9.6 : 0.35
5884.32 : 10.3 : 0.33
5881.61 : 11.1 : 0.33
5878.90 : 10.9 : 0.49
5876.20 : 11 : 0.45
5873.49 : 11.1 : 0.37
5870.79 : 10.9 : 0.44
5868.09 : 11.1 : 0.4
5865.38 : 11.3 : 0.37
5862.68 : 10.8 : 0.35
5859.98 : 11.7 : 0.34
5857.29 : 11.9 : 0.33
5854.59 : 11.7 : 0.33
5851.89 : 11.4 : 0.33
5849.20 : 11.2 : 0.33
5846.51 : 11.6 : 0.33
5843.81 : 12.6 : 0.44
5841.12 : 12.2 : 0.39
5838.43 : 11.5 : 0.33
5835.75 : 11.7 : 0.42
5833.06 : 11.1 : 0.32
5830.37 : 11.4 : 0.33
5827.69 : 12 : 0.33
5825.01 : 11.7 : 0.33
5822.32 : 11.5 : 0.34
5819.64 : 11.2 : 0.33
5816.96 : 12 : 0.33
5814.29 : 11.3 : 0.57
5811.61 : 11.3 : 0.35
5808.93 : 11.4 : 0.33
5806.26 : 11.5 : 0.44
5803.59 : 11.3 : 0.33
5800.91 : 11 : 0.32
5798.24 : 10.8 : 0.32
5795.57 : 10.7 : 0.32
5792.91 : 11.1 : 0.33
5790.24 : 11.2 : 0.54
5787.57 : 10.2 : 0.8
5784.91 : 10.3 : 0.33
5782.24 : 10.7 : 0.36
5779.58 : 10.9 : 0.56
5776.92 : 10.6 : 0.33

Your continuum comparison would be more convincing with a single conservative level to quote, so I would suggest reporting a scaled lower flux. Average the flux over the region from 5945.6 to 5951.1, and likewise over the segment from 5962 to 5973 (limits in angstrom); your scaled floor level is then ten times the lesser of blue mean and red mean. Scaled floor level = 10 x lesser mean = 113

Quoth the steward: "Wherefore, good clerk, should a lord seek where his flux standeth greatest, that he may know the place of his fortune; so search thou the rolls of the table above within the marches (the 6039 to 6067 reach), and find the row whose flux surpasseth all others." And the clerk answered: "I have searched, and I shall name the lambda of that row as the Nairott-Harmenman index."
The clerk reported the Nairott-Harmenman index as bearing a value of 6046.39 angstrom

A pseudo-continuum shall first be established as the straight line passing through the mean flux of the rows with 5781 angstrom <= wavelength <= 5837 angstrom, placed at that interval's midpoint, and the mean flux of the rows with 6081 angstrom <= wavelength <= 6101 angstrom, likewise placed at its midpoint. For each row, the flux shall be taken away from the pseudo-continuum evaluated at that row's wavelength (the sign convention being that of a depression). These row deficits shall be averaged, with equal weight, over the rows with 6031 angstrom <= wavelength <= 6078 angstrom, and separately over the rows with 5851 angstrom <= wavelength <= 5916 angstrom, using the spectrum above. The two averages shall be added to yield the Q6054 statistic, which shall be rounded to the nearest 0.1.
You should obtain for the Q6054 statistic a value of 0.3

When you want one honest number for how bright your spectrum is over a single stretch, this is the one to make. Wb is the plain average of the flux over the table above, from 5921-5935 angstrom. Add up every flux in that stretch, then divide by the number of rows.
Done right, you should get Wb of 11.3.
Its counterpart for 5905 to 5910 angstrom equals 11.6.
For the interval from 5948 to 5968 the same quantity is 11.0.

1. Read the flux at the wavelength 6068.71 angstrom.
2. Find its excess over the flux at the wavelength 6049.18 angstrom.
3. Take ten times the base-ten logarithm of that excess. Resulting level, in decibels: -10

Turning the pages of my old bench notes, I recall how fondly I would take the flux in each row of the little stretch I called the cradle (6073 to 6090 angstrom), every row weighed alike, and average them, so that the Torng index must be 11.2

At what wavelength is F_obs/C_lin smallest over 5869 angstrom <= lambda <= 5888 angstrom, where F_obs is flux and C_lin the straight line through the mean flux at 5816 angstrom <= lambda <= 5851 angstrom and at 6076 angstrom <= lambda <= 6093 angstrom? 5887.03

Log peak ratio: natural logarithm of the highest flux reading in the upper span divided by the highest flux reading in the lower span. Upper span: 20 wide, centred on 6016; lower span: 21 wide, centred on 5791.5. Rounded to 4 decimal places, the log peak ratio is 0.0351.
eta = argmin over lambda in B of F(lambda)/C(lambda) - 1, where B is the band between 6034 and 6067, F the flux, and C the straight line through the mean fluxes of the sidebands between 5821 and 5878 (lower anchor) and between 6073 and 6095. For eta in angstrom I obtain 6063.12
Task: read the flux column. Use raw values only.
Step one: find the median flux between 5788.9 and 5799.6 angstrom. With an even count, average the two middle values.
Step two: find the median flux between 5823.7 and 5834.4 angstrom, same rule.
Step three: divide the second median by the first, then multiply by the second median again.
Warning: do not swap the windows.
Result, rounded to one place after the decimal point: 12.2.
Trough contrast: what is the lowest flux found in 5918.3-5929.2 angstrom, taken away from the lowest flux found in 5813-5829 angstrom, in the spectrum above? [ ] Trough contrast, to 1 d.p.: 0.3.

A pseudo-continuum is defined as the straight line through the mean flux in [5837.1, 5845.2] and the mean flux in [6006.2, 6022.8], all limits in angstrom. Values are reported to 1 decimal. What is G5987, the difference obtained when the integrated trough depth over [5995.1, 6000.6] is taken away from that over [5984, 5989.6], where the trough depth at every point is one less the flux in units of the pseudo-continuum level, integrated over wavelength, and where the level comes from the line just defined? 0.1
